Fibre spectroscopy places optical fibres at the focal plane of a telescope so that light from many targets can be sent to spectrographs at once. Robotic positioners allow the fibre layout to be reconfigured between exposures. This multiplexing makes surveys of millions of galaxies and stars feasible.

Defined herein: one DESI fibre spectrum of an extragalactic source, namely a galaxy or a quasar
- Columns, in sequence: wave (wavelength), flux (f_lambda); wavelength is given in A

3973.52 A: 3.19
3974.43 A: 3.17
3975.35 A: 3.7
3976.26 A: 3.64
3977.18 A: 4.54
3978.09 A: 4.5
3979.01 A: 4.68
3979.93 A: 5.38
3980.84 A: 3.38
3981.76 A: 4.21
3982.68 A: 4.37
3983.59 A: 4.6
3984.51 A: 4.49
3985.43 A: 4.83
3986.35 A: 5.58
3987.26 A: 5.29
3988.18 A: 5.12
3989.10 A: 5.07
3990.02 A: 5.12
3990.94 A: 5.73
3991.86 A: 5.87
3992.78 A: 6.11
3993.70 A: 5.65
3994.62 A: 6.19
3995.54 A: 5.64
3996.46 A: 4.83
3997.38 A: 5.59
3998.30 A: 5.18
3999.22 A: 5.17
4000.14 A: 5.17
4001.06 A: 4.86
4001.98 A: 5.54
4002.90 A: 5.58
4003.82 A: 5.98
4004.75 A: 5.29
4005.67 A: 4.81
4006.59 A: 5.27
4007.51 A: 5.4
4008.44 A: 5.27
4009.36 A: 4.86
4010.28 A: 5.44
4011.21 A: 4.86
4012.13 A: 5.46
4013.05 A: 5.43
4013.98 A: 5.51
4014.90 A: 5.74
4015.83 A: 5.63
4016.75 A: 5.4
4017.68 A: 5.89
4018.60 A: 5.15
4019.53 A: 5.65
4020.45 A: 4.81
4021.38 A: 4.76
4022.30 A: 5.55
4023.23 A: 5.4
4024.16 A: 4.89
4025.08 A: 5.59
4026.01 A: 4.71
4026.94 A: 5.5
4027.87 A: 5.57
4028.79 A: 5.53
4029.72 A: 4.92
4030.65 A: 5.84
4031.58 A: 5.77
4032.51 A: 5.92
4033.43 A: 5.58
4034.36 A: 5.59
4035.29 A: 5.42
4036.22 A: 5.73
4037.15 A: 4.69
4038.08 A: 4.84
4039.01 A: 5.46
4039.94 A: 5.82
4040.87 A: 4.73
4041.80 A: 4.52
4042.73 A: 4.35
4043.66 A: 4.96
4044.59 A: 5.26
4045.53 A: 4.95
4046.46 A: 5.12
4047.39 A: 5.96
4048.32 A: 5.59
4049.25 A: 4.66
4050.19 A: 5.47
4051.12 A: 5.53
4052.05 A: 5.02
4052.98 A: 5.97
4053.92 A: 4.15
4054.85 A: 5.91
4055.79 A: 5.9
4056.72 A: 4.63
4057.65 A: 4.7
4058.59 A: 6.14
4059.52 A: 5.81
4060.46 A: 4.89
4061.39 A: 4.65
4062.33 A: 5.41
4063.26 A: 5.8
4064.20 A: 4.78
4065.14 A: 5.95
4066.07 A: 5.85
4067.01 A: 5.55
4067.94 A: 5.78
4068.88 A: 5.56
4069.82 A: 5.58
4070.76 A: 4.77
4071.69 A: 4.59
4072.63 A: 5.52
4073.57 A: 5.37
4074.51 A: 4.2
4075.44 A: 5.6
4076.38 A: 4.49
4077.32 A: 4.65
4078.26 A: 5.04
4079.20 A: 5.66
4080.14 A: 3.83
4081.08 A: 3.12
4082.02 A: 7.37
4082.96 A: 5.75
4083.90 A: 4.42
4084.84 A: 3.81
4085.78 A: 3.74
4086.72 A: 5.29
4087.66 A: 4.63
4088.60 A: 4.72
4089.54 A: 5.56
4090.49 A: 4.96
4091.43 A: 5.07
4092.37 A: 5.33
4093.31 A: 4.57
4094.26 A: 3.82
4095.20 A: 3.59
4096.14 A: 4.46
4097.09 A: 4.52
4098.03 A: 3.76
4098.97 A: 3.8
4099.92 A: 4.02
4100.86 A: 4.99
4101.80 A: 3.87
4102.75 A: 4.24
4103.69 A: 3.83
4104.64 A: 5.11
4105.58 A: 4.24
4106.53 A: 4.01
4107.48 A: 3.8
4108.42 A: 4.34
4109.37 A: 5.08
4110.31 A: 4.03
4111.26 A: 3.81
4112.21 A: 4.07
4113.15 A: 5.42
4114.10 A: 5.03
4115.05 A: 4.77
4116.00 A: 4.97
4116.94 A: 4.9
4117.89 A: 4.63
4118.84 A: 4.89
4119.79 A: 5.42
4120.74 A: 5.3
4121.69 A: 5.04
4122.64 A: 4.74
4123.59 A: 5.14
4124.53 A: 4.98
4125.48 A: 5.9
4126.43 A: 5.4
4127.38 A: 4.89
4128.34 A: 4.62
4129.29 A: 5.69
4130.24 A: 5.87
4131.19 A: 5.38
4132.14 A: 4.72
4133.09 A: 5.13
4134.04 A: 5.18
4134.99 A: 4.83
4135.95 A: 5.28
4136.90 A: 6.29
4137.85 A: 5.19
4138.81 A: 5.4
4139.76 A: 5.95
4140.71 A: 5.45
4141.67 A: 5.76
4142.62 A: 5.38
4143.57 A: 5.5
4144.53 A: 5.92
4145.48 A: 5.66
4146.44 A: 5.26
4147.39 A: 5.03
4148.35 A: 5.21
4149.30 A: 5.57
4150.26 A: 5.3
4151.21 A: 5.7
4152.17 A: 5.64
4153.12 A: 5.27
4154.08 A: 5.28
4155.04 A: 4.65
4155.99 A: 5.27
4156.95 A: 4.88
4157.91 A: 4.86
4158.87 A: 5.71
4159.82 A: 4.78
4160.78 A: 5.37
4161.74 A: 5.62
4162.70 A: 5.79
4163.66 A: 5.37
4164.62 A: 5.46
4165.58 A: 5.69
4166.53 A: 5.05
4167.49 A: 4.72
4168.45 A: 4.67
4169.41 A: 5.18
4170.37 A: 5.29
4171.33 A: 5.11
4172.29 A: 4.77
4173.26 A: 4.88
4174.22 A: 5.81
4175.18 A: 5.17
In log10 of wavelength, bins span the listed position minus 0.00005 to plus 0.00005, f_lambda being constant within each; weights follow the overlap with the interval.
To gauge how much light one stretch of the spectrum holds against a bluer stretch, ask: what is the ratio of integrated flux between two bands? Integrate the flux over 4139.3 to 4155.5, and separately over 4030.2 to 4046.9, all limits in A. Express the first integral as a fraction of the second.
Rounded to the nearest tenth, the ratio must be 1.0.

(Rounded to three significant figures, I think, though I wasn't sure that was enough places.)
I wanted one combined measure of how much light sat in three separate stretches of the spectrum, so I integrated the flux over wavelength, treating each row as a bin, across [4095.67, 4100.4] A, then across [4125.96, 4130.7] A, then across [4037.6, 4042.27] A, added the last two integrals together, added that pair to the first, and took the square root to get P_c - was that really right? 8.26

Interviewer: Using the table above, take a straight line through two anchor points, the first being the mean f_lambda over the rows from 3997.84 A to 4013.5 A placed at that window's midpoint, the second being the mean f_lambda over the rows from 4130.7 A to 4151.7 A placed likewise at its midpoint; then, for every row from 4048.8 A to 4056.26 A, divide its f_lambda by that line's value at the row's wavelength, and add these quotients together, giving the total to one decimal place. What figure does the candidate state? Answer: 8.0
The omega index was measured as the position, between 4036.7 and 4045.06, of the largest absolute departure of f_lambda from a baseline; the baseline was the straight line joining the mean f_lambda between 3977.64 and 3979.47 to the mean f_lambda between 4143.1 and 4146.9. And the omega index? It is 4039.94 A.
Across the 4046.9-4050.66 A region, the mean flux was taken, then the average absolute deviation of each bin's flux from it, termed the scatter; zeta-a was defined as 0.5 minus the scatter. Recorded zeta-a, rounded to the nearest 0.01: 0.12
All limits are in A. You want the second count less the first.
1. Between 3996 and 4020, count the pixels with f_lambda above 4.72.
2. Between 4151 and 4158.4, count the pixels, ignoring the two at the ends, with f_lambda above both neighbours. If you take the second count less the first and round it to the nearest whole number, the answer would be -24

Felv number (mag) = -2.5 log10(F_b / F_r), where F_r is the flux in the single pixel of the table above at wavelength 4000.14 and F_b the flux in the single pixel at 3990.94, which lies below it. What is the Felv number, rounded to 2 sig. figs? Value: -0.11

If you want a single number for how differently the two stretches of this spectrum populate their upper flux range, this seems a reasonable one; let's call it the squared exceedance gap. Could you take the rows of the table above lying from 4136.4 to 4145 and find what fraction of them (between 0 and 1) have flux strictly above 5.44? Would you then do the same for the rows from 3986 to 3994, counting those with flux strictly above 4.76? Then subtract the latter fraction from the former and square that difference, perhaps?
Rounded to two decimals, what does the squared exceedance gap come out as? 0.11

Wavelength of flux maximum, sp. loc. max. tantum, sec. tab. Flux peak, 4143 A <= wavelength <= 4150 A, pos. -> 4144.53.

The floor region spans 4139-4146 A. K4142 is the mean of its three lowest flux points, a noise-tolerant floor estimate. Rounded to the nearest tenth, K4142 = 5.4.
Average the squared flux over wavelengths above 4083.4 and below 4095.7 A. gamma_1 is 21.4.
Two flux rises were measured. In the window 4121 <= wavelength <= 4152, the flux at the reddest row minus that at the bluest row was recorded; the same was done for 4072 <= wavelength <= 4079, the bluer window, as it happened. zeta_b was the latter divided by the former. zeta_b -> -0.7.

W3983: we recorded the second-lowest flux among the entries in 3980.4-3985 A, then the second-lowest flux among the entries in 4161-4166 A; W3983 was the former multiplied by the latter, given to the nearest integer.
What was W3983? 23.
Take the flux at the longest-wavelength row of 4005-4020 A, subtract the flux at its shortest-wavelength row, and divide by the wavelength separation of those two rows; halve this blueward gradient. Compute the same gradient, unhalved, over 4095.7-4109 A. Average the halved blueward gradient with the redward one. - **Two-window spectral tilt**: 0.01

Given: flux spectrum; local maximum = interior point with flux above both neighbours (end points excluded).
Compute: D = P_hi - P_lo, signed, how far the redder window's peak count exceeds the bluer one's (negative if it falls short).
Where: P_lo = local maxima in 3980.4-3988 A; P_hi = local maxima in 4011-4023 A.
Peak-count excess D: 2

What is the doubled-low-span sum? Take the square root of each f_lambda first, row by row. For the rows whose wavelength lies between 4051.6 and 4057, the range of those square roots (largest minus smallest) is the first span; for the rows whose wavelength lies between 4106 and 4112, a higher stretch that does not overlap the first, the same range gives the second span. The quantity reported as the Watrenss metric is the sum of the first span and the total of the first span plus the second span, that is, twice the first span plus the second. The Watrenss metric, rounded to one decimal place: 1.1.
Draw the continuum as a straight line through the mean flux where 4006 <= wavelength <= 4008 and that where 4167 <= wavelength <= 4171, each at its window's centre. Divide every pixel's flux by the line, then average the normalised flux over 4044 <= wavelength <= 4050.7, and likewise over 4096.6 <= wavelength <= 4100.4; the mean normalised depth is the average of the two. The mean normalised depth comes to 0.90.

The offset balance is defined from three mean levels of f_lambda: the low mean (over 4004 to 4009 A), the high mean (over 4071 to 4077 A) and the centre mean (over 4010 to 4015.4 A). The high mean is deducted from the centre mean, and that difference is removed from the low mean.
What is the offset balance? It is 4.8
